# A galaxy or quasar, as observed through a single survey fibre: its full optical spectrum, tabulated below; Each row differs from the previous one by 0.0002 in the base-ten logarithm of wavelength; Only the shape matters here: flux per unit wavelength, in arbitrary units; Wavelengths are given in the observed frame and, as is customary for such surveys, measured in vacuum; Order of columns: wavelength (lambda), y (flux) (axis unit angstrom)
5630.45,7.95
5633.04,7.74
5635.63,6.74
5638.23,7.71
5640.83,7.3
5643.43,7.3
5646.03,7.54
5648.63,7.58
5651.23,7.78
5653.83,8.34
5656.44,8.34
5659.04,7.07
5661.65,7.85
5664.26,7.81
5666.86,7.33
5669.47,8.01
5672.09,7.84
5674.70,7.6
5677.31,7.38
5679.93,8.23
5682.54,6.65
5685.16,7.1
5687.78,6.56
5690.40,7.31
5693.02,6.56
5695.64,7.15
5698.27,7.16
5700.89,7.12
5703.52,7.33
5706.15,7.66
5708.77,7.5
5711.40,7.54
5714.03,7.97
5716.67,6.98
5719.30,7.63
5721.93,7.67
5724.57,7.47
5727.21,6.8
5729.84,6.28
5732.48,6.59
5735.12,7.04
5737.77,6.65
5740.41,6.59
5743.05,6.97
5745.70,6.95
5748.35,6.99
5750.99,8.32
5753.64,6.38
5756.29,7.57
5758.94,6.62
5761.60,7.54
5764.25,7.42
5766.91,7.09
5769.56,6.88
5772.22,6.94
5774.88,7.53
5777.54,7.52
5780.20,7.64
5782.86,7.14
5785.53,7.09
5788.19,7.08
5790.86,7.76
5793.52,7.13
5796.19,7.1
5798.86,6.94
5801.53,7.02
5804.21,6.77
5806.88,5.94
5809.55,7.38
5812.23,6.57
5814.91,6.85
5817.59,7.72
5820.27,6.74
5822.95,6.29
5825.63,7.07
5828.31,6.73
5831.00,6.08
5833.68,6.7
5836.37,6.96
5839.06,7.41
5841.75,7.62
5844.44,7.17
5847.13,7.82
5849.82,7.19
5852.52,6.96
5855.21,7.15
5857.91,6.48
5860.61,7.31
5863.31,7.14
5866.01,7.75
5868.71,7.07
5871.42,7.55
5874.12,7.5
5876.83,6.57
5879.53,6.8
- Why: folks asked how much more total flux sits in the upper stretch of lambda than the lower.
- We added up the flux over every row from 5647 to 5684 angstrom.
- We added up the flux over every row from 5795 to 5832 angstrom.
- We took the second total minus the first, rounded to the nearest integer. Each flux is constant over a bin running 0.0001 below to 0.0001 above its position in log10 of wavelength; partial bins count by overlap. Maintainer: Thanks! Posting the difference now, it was -13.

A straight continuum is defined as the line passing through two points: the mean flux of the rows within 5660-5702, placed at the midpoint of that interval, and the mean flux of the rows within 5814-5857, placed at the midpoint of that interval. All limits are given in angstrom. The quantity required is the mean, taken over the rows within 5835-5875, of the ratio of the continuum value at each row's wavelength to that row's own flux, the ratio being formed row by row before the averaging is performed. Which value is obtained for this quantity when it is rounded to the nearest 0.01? 0.96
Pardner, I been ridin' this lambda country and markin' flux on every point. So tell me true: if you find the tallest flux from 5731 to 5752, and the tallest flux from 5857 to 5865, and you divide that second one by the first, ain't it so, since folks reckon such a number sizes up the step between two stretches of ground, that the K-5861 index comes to 0.88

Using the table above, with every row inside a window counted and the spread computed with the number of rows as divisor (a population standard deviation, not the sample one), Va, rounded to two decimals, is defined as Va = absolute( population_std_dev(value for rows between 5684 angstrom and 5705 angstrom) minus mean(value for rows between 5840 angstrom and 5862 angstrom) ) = 6.93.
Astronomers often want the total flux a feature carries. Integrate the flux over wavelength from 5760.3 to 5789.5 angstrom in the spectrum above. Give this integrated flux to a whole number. 212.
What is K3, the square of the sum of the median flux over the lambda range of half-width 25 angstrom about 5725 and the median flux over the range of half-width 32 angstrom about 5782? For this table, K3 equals 200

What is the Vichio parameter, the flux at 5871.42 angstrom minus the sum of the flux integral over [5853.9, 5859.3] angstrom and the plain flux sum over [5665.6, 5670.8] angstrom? -44.6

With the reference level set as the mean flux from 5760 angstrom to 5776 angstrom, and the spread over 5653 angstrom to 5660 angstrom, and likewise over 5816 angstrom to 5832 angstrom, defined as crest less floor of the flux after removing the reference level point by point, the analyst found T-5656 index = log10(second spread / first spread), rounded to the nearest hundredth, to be 0.11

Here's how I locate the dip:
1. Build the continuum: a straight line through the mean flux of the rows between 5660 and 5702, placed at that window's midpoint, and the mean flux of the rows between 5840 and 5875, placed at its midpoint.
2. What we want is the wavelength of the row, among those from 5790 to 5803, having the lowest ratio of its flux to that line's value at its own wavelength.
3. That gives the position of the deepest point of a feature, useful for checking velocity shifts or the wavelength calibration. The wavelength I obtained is 5798.86 angstrom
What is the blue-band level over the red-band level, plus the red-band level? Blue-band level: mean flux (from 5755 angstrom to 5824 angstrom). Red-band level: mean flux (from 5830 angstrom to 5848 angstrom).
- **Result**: 8.1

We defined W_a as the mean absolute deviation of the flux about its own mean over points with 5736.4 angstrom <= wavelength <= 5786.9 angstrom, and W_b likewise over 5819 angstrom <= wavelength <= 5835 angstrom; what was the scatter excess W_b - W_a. -0.09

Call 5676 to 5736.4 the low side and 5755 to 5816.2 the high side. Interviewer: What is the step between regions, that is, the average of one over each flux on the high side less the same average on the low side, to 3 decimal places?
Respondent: 0.002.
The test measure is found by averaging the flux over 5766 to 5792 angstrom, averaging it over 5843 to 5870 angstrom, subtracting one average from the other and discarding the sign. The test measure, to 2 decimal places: 0.06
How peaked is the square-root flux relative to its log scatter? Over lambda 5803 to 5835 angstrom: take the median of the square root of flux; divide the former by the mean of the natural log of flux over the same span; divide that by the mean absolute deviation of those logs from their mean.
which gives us 26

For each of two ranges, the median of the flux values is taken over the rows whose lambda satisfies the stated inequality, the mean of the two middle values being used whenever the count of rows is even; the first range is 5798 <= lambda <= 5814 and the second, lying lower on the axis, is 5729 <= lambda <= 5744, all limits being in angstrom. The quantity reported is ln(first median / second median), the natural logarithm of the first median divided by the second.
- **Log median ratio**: 0.03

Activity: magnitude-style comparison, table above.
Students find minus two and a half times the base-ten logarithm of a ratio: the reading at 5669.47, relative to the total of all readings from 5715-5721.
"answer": 0.65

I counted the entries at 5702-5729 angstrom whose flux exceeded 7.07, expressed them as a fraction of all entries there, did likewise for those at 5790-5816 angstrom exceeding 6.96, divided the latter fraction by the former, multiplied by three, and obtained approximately 1.9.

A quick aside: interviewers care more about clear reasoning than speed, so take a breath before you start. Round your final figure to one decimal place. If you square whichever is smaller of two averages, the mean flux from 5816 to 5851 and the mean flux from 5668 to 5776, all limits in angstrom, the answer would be 49.5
